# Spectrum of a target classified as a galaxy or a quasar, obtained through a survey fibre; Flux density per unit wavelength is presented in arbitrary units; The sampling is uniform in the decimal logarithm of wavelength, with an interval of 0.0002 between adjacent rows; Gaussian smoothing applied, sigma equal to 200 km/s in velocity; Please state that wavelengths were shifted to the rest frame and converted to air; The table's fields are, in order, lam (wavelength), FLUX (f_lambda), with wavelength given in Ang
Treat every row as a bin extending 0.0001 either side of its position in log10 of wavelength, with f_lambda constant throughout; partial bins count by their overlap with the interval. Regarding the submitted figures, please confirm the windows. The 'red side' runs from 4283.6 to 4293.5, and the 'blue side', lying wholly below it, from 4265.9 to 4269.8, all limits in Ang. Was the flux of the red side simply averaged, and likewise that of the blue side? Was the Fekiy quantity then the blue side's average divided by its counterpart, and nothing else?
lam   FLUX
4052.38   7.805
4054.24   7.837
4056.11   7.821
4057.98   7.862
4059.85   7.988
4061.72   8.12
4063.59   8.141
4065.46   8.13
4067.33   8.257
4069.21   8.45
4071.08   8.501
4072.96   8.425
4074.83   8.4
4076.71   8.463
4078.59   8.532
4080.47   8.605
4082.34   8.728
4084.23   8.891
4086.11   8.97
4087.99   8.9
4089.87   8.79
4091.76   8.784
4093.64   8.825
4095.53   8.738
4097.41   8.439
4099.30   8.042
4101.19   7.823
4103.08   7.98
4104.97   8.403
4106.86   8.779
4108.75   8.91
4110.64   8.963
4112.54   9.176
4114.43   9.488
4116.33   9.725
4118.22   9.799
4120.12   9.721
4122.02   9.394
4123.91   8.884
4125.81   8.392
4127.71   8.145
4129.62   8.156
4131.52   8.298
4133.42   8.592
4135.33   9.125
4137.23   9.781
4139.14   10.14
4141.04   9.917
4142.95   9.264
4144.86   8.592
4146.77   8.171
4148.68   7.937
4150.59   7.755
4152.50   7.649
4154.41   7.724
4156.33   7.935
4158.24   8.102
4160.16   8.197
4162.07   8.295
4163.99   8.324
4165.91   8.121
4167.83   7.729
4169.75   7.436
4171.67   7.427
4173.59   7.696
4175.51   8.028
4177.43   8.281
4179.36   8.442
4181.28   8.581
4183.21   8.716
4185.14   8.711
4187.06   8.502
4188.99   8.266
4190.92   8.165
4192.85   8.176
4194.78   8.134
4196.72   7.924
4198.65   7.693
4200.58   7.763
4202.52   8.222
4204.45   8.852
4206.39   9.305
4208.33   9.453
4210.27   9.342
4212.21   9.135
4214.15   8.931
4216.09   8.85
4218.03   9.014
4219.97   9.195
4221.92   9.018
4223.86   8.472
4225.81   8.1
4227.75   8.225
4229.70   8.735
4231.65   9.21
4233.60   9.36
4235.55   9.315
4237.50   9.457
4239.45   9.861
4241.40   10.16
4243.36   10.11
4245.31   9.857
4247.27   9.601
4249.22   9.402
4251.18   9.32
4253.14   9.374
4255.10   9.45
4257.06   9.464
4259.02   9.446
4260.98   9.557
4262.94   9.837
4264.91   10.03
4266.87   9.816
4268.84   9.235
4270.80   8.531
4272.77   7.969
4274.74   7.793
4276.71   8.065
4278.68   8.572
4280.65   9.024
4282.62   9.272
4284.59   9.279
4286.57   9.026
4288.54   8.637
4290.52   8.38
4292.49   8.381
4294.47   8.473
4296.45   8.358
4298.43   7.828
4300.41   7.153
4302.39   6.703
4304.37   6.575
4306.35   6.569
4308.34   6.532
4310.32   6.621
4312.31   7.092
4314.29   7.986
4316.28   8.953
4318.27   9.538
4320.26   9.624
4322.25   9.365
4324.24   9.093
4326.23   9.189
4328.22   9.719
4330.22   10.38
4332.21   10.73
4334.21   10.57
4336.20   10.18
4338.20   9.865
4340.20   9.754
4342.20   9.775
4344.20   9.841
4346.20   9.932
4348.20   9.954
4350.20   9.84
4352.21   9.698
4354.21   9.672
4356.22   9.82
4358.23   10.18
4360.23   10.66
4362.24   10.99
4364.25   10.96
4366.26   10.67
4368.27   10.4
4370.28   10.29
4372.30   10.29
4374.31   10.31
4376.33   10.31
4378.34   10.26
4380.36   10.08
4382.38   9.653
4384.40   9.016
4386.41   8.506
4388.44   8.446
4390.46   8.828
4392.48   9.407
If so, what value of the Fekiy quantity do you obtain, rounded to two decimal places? 1.09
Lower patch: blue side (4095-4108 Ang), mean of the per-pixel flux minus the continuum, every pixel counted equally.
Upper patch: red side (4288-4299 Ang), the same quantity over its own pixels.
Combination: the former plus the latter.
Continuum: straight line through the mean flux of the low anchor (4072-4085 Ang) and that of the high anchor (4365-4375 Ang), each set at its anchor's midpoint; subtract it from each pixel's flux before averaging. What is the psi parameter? -2.0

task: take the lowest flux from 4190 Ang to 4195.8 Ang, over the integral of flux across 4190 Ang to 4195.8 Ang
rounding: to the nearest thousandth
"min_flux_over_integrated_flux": 0.172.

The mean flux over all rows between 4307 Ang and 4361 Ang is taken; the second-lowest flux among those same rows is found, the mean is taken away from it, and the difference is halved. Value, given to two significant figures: -1.4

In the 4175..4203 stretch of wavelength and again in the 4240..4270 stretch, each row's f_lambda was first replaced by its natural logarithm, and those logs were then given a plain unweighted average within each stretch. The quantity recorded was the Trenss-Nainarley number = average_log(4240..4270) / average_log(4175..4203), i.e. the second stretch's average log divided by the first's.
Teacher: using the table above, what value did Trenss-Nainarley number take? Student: 1.07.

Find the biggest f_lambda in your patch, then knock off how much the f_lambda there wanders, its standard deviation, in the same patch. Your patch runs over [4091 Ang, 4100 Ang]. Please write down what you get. 8.5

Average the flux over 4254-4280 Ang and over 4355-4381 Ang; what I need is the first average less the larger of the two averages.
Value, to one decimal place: -1.3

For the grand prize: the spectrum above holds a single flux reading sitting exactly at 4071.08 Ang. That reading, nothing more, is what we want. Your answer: 8.501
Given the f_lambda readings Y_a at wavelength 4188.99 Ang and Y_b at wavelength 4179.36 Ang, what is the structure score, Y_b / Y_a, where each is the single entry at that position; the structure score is 1.02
